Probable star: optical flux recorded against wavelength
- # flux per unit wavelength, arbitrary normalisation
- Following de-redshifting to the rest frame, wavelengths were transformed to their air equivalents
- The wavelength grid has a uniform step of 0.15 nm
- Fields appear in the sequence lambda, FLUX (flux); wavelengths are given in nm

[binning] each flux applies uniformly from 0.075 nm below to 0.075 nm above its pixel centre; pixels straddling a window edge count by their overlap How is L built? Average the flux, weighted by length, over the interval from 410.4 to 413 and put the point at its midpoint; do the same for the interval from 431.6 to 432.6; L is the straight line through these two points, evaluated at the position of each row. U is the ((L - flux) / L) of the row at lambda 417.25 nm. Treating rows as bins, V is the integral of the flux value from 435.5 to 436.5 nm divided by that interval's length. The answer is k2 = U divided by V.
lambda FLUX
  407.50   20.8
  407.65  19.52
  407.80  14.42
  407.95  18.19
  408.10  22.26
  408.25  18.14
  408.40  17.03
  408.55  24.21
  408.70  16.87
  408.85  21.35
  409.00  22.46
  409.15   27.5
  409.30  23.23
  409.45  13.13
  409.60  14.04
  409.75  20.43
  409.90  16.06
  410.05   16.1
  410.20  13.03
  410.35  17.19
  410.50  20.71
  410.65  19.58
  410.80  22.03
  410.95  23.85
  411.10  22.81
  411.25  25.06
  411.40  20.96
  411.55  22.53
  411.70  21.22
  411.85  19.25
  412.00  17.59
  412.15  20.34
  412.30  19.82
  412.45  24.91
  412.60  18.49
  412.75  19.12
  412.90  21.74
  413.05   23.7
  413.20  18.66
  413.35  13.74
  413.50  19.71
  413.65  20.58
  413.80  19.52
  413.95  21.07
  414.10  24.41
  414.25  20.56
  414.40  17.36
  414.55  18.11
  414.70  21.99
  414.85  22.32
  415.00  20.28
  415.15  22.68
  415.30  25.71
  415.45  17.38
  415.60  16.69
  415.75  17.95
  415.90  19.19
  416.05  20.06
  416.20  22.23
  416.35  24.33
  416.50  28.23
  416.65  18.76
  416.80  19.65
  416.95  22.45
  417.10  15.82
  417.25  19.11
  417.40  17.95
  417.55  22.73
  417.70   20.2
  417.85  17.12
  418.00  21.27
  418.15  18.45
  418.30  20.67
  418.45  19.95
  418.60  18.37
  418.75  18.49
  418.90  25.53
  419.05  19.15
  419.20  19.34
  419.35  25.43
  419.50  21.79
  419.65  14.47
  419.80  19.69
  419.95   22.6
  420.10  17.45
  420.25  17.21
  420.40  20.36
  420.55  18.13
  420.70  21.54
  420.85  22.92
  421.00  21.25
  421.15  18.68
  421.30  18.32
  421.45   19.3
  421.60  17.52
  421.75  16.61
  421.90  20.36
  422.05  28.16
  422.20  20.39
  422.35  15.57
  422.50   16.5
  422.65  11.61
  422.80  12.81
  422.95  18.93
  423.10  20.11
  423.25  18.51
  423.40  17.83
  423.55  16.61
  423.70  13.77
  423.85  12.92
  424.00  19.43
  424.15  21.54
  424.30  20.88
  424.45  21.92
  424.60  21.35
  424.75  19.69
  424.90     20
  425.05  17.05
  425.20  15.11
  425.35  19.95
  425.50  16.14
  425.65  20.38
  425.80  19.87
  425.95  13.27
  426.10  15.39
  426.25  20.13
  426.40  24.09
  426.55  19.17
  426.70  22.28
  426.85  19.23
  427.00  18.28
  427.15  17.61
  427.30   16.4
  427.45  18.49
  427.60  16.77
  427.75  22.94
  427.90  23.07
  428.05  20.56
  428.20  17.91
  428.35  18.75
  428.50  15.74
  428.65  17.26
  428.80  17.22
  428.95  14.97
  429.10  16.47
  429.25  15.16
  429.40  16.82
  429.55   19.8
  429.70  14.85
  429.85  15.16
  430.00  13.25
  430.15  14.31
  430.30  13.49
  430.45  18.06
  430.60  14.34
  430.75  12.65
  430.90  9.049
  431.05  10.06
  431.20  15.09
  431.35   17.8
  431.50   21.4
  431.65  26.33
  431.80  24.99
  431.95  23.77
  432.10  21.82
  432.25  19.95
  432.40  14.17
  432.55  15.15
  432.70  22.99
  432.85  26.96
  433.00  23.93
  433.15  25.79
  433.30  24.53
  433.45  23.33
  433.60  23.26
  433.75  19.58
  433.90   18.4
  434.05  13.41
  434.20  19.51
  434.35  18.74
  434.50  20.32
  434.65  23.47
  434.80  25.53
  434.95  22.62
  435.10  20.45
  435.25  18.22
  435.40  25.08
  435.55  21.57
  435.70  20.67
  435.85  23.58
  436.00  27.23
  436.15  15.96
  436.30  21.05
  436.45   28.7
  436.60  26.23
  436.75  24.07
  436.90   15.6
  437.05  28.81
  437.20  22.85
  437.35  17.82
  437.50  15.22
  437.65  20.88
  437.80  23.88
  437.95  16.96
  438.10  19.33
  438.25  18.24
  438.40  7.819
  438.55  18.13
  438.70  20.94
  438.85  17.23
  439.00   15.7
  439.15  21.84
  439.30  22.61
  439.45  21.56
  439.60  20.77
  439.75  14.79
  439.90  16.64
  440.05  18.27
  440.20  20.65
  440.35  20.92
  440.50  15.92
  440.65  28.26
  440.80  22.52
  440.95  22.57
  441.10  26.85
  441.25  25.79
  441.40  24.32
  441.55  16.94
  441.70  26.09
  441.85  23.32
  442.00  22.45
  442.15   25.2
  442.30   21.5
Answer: 0.004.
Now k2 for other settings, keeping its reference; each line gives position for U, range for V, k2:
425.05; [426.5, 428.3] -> 0.010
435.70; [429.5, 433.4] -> 0.000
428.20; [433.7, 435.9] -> 0.007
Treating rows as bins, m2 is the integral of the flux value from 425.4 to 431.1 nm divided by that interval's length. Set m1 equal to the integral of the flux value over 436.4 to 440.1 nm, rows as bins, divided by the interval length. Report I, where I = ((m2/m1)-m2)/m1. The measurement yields -0.82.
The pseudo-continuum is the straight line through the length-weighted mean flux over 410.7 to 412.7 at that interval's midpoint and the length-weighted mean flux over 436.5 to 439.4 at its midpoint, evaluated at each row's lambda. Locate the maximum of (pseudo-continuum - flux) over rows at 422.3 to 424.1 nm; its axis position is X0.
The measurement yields 422.65 nm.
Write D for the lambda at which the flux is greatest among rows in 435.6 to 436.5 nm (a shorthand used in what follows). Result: 436.45 nm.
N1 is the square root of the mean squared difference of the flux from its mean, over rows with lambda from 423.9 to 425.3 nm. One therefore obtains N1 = 2.1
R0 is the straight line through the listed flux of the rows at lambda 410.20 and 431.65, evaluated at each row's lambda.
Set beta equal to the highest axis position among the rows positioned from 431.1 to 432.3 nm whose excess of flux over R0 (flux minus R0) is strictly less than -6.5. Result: 432.25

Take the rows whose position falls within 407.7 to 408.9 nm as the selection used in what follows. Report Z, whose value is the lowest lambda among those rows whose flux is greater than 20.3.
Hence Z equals 408.10 nm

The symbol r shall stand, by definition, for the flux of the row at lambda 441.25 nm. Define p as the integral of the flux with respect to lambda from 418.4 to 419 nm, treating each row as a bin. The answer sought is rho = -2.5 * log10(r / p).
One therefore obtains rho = -0.8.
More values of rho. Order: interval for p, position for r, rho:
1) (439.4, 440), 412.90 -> -0.7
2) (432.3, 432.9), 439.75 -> -0.3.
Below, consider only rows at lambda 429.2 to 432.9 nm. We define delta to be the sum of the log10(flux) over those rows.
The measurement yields 30.7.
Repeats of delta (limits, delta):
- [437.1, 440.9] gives 31.8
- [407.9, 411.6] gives 32.3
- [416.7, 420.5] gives 32.3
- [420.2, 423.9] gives 31.3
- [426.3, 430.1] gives 31.3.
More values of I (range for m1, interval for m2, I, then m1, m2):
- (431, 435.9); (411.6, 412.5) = -0.93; 21.0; 20.5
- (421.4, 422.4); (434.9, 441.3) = -1.00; 19.8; 20.8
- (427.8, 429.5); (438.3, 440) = -0.96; 17.7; 18.0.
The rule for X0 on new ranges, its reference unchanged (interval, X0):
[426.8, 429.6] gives 428.95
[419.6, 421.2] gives 419.65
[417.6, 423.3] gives 422.65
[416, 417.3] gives 417.10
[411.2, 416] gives 413.35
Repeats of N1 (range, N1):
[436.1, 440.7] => 4.5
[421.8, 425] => 3.7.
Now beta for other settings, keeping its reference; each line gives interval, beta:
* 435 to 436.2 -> 436.15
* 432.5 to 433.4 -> 432.55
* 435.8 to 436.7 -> 436.30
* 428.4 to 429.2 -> 429.10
